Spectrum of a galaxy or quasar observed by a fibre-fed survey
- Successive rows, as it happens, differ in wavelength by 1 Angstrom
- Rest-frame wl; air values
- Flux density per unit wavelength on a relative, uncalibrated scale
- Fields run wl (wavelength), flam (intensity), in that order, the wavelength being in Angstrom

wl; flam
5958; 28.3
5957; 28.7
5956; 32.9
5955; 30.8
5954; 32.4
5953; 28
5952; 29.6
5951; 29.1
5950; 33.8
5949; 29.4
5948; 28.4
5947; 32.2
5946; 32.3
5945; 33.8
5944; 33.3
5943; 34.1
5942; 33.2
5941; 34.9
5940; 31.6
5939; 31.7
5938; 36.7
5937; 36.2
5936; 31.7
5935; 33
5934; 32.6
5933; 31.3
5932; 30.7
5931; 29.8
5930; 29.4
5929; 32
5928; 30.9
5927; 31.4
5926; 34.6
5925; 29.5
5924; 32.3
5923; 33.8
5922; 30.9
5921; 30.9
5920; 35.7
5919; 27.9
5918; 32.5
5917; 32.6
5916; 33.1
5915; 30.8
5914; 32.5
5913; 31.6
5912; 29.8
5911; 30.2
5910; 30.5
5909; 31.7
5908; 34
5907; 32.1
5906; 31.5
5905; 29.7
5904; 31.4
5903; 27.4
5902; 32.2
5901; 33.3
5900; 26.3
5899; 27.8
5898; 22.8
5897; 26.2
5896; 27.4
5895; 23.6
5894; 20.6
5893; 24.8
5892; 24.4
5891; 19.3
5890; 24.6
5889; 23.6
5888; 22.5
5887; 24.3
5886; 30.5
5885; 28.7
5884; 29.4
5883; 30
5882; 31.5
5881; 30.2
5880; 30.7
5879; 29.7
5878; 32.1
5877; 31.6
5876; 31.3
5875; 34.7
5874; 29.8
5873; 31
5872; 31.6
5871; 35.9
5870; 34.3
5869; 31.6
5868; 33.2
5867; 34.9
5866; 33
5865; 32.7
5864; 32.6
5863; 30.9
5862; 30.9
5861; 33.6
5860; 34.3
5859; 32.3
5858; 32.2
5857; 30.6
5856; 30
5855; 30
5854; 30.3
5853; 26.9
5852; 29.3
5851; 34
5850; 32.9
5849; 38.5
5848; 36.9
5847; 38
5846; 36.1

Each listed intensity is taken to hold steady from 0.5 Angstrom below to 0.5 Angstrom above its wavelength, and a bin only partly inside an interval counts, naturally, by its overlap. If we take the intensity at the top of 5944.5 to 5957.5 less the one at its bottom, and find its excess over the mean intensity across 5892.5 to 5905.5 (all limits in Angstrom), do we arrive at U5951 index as -32.3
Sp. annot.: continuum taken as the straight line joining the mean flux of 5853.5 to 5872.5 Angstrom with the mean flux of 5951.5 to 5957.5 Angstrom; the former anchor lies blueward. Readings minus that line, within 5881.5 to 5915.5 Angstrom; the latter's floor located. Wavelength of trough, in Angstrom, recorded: 5891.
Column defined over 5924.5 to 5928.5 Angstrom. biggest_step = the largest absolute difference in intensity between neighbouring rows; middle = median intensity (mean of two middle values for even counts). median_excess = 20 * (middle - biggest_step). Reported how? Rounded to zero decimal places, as 521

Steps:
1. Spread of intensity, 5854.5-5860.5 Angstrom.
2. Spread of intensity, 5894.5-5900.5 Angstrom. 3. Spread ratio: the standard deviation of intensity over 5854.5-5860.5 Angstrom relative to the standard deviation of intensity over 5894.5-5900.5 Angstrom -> 0.83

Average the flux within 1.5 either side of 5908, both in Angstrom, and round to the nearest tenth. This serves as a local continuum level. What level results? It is 32.6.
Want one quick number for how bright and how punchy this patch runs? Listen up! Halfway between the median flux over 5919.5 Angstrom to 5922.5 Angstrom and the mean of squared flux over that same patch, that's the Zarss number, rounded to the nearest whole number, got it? 546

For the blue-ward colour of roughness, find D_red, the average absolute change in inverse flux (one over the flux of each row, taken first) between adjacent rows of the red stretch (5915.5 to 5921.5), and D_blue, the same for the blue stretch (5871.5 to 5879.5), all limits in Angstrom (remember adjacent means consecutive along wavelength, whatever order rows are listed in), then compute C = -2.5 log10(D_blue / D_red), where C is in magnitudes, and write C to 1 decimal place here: 0.7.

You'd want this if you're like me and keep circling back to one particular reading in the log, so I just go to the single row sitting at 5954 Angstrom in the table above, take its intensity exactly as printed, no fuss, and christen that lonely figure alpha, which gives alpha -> 32.4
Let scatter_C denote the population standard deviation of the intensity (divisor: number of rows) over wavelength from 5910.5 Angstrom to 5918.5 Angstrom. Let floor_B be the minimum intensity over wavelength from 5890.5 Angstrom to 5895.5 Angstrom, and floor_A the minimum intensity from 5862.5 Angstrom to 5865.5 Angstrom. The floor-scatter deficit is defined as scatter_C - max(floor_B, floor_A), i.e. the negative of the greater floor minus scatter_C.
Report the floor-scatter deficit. -29.7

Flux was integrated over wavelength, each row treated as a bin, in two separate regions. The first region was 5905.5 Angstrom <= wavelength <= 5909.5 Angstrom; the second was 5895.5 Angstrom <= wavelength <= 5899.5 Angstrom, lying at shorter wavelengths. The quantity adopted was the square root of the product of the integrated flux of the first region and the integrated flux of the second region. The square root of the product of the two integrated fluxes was 116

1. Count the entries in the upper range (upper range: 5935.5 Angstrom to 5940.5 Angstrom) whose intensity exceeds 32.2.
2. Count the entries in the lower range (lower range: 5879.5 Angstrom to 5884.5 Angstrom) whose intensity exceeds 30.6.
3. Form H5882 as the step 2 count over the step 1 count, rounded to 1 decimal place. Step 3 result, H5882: 1.0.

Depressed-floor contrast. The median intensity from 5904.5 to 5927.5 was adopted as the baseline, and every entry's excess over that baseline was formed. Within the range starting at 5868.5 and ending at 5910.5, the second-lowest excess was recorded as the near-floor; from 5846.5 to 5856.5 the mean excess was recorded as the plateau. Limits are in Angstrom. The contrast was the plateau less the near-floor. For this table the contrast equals 12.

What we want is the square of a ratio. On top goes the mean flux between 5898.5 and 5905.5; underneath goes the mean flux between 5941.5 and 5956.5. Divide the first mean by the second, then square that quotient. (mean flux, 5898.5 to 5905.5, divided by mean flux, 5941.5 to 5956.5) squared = 0.89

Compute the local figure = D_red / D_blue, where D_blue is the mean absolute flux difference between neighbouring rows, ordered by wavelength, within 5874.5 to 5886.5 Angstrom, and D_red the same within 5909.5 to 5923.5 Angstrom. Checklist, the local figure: 1.7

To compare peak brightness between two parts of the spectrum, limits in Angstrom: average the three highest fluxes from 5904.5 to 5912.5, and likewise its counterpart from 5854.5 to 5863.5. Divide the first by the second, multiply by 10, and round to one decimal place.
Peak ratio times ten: 9.8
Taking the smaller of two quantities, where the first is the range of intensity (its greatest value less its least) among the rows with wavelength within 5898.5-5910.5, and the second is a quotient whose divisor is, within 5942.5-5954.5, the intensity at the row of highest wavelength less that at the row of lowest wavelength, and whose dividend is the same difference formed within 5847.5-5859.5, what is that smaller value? 2.7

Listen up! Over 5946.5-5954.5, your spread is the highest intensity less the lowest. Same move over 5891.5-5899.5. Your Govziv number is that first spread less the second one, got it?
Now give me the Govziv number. -1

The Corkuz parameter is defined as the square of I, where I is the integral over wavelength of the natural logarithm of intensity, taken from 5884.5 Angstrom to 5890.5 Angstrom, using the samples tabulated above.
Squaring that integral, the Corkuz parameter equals 378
